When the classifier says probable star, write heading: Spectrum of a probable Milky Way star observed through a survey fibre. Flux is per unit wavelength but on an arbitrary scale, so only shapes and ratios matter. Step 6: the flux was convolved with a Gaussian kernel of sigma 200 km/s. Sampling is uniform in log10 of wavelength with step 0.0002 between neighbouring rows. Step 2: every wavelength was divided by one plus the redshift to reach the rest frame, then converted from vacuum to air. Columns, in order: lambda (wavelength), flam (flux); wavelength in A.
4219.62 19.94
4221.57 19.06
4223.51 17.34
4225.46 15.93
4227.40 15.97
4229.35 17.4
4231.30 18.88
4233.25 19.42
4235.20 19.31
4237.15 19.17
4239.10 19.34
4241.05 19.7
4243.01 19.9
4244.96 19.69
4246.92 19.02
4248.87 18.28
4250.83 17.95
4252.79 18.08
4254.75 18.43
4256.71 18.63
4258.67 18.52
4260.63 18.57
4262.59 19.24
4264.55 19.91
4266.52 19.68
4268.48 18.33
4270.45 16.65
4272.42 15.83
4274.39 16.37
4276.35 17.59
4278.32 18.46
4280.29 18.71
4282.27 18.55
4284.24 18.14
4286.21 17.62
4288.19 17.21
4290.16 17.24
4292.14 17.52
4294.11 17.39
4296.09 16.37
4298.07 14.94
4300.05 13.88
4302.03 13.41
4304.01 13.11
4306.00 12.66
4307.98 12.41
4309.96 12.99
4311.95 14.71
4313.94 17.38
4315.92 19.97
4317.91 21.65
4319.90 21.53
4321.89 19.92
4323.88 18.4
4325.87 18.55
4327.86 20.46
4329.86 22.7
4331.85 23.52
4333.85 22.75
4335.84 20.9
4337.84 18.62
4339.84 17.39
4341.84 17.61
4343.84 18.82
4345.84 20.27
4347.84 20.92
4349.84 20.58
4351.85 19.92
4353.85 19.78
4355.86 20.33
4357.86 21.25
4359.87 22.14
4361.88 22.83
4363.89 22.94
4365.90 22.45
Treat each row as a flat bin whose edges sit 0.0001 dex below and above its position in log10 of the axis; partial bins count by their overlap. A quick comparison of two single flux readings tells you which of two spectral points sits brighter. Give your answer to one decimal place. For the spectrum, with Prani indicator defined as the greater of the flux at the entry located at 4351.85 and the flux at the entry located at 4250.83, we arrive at 19.9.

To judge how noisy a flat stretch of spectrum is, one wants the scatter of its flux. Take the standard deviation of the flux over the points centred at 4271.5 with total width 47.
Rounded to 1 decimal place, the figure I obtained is 1.0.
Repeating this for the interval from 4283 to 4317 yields 2.3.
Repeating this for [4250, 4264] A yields 0.4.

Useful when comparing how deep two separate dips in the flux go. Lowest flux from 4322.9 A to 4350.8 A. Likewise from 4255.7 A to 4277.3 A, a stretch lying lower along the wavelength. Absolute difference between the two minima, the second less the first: 1.6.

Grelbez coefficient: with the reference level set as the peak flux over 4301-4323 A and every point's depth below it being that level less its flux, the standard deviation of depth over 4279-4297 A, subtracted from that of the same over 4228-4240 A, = 0.0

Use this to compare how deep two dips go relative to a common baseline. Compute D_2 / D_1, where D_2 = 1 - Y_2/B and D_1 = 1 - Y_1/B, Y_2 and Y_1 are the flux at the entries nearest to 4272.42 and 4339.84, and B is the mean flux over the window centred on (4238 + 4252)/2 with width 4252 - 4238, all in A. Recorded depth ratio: 1.9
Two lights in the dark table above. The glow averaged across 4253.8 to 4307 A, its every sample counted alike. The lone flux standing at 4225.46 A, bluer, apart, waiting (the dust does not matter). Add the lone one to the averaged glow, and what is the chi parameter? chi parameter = 33.1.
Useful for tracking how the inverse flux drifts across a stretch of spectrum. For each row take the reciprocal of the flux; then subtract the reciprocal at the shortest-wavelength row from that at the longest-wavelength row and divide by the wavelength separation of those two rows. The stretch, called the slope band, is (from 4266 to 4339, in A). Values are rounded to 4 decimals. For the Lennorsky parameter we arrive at 0.0000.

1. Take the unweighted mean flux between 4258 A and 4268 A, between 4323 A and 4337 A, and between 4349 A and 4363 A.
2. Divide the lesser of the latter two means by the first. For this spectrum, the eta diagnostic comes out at 1.09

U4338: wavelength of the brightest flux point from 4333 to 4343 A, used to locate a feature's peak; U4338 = 4333.85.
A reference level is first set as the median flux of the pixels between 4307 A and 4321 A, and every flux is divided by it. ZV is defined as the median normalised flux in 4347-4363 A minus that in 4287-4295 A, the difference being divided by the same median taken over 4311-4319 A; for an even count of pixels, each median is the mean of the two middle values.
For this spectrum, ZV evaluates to 0.18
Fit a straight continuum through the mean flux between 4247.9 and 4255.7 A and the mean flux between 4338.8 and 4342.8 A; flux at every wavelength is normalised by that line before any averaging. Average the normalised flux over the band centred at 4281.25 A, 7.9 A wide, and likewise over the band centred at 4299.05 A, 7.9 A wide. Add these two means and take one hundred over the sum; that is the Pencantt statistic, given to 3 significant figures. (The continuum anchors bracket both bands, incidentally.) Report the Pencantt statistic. 54.0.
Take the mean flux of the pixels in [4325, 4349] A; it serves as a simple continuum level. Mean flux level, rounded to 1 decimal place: 20.2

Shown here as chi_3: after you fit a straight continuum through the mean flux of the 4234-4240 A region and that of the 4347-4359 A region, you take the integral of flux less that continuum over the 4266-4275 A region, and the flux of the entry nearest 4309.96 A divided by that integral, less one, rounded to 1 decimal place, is -1.6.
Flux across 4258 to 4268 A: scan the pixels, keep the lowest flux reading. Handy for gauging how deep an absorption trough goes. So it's 18.52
